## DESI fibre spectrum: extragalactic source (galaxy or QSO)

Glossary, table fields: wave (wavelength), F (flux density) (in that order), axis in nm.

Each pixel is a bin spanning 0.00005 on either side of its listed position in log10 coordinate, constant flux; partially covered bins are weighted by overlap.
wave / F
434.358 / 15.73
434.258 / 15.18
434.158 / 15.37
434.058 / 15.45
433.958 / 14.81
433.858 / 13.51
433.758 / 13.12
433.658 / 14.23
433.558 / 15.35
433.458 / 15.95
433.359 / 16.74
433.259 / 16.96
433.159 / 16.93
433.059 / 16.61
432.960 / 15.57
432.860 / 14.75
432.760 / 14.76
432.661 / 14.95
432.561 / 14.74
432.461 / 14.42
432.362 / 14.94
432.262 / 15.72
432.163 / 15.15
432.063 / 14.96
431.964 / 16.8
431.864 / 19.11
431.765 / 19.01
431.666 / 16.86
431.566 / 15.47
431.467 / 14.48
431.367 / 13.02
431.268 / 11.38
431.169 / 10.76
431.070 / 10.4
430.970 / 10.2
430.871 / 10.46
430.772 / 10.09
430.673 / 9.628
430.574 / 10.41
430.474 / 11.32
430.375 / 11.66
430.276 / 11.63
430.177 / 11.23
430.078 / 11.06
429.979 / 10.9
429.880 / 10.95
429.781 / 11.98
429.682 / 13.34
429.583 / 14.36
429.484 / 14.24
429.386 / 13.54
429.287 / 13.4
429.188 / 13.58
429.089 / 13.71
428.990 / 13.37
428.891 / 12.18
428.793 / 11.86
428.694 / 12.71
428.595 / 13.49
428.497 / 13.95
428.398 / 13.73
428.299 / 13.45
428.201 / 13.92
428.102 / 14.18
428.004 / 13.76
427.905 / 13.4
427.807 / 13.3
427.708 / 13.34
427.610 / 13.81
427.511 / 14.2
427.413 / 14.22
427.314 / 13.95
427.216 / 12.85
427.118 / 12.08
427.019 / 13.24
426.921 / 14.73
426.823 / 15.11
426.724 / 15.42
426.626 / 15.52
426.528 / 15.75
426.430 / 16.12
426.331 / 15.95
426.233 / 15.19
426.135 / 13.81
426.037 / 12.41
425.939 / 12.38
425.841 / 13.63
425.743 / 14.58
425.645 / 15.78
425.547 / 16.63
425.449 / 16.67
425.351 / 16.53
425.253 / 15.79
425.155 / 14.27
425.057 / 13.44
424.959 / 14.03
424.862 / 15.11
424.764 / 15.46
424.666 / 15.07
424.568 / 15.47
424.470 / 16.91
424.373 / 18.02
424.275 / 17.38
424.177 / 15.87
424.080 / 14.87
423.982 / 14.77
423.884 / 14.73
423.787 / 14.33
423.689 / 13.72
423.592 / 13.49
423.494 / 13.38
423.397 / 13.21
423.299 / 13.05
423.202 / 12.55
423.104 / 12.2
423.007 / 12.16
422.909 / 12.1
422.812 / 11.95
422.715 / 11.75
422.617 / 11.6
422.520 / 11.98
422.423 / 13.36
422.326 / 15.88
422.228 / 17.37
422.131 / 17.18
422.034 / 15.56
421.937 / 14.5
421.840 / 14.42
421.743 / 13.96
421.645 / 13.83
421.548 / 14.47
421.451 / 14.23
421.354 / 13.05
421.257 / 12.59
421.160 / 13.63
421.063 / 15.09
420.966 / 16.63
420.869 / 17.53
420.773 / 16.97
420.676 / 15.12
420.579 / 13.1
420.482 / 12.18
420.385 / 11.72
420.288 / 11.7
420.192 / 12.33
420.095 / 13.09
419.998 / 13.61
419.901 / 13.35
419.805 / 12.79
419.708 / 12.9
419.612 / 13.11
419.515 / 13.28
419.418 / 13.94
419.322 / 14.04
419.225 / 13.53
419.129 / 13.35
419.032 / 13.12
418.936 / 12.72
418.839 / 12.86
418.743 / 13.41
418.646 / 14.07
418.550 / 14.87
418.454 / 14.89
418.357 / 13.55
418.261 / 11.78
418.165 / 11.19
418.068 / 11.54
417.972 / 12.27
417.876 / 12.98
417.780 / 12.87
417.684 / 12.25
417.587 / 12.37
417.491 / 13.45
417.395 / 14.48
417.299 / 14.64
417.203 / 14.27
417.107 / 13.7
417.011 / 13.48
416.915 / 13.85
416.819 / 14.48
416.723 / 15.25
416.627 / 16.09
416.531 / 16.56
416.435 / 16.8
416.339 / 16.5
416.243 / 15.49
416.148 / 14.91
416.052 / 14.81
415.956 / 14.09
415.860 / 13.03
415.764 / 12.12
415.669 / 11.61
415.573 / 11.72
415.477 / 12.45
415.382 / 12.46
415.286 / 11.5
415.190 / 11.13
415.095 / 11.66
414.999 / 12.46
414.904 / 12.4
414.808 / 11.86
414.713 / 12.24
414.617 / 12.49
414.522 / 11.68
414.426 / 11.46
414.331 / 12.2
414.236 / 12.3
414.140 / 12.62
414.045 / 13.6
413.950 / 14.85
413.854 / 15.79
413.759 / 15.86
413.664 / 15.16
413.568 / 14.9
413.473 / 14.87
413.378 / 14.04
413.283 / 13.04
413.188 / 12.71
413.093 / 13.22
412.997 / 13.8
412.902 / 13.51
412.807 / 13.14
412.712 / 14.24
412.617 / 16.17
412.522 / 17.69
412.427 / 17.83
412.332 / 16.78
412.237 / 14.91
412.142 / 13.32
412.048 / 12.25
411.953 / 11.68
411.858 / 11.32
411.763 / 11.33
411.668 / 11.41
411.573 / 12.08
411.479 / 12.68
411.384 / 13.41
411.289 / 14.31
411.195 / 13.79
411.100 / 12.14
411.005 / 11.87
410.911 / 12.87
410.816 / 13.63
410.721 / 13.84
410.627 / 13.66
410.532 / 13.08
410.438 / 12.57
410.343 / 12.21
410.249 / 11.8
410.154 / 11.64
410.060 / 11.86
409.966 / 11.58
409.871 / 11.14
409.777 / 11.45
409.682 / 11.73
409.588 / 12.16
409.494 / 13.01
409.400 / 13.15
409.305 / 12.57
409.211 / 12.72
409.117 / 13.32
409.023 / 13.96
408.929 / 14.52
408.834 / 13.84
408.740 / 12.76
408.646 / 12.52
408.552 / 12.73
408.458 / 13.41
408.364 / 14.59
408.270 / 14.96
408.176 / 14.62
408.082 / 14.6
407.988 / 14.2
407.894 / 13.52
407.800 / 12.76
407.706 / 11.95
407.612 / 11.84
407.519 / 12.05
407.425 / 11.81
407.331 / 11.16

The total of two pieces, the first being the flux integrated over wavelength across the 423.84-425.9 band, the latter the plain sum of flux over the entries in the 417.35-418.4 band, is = 171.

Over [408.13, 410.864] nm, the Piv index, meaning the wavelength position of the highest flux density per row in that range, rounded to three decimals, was 408.270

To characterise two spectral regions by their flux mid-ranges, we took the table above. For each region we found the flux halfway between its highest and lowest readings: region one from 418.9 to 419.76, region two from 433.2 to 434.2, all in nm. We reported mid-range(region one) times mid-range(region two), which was 201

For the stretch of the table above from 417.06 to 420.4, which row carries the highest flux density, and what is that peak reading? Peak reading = 14.89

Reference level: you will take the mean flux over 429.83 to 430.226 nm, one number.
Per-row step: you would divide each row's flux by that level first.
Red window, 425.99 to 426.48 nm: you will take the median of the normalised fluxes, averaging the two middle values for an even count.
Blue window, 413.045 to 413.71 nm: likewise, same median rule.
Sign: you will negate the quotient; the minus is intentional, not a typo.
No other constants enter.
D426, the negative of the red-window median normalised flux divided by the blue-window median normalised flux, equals -1.08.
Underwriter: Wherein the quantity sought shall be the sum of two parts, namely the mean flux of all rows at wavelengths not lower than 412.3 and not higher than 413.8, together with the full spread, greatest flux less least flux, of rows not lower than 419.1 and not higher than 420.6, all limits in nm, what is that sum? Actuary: 17.1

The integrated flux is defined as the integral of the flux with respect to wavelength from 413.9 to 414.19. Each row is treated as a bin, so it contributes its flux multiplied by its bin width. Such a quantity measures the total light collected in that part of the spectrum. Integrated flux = 4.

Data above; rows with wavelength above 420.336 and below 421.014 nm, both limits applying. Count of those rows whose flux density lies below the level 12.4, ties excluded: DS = 2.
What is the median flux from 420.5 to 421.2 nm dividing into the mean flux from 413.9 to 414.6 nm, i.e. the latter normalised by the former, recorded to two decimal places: 0.84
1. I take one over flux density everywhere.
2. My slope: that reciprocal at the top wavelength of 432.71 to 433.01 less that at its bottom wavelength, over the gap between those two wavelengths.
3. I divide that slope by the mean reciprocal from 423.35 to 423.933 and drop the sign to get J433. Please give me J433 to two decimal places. 0.24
